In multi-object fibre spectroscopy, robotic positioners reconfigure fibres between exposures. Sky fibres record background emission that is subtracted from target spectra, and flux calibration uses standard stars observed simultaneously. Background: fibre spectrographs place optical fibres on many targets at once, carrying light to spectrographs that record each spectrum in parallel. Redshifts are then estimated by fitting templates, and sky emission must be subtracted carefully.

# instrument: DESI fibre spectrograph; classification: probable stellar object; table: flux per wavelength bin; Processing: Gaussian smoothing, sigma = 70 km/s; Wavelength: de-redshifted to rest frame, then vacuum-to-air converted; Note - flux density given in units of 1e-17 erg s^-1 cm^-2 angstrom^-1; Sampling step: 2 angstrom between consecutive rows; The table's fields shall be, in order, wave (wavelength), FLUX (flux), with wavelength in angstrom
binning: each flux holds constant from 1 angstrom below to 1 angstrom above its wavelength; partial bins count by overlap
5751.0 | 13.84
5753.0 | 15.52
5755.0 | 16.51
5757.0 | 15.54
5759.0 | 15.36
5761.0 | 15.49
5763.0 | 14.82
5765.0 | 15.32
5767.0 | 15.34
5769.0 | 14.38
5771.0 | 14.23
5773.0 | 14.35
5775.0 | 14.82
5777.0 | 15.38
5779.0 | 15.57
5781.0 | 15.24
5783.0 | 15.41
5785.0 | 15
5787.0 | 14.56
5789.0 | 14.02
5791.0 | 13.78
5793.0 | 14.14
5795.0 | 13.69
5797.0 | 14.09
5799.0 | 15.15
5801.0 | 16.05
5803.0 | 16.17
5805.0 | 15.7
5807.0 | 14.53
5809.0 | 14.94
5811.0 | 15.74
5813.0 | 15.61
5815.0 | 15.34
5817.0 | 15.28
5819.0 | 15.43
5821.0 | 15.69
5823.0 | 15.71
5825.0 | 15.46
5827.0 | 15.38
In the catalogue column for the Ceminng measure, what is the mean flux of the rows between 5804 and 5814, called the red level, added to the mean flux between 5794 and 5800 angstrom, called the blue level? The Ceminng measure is 29.6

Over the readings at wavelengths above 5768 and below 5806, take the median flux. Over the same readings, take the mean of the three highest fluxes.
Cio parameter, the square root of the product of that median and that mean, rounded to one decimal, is 15.4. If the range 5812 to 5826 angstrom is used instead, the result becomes 15.6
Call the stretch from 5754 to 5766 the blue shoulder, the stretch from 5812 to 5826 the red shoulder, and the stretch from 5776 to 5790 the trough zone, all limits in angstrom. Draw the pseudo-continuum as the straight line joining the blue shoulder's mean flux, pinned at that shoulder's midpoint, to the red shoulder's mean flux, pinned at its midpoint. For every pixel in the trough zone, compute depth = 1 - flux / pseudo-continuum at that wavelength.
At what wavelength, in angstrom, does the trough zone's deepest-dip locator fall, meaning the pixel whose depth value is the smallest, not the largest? 5779.0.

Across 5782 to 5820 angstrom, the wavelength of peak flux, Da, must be 5803.0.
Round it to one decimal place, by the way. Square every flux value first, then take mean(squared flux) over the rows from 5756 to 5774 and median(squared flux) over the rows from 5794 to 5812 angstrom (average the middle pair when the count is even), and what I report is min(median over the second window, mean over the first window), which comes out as 224.7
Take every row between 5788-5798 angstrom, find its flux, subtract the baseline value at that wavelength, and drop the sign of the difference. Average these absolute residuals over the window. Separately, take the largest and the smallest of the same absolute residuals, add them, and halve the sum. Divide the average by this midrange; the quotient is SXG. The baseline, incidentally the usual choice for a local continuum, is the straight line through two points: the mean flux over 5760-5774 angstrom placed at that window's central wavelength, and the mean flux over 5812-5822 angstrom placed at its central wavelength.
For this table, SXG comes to 0.97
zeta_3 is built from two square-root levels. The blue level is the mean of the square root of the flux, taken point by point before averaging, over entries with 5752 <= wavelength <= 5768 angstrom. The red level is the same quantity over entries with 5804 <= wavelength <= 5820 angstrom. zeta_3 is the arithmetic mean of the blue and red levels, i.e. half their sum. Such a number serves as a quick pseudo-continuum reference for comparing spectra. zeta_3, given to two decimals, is 3.92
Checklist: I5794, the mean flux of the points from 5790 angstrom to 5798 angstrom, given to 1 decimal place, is 13.9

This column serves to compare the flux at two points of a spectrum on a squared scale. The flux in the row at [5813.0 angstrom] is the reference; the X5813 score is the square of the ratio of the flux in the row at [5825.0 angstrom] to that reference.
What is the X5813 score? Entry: 0.981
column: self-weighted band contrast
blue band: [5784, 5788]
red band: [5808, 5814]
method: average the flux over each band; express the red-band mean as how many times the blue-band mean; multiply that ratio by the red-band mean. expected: 16.1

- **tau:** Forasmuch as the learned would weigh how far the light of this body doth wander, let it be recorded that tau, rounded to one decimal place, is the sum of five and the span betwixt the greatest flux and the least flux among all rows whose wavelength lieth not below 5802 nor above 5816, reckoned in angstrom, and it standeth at 6.6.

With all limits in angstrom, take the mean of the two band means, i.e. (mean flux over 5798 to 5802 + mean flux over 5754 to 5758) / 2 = 15.8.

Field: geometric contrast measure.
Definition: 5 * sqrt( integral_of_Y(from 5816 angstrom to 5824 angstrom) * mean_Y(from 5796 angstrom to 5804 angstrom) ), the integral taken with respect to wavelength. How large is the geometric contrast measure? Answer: 218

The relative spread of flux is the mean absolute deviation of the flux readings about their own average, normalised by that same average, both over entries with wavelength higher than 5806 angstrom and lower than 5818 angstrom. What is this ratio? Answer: 0.022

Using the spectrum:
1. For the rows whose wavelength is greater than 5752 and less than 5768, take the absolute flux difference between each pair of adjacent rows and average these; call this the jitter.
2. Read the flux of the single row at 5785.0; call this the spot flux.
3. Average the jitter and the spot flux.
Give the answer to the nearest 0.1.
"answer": 7.7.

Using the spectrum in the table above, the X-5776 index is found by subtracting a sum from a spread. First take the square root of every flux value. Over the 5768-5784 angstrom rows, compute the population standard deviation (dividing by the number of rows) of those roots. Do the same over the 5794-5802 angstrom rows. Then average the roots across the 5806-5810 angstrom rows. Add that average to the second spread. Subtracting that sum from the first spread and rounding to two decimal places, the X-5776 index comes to -3.89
